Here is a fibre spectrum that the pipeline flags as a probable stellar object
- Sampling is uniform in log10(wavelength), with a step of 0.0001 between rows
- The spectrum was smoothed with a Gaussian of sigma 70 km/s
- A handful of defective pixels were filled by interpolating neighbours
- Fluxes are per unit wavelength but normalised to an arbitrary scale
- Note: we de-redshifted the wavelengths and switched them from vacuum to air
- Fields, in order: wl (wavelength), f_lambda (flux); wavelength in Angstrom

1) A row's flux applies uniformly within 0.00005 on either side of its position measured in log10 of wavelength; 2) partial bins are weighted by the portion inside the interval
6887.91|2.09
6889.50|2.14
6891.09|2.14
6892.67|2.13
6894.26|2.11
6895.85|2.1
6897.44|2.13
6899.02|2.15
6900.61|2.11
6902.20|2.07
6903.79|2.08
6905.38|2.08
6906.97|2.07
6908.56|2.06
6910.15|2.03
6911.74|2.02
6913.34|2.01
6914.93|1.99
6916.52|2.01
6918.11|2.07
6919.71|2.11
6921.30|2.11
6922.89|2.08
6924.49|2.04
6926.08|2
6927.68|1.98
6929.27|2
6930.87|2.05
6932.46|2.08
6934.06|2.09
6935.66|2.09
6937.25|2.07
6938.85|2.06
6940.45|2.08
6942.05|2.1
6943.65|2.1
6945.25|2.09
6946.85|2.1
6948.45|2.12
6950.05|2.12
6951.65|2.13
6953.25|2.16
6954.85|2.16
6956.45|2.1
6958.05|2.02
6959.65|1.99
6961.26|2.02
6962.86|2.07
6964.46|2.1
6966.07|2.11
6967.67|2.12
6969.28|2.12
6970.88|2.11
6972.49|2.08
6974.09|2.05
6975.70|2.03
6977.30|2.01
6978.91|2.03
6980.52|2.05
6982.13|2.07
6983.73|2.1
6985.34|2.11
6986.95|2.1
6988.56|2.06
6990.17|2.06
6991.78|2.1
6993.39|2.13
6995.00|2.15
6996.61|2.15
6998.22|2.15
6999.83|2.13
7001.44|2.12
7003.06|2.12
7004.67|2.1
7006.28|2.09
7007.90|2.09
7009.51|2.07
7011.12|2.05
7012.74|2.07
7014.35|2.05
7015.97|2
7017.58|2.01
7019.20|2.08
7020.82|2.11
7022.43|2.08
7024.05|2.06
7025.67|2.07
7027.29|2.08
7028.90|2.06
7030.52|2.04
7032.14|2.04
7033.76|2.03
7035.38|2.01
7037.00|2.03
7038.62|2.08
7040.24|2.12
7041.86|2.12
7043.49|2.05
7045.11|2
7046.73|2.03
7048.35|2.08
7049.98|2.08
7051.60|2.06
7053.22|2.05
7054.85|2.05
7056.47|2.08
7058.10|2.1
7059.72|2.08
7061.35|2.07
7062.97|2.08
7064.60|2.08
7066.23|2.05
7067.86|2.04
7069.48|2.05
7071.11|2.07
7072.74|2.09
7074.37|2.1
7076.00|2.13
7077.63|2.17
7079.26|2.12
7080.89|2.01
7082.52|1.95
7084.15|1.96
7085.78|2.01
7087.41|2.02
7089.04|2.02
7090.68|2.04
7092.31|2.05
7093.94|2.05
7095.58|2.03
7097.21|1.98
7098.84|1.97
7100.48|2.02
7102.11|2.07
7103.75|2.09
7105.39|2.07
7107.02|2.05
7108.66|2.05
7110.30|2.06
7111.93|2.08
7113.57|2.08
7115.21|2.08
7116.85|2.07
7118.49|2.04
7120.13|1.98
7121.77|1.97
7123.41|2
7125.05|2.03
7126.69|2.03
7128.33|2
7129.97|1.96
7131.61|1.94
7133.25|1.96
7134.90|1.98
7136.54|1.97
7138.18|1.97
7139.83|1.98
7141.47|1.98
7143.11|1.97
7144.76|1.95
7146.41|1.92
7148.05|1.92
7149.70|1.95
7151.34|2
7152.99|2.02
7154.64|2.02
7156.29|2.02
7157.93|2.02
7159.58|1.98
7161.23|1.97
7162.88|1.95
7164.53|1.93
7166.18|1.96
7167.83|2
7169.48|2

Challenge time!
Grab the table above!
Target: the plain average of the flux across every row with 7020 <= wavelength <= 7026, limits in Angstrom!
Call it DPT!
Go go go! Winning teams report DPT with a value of 2.08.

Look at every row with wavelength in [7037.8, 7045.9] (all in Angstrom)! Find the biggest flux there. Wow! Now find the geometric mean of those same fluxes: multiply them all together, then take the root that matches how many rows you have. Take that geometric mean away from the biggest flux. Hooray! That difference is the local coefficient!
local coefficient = 0.05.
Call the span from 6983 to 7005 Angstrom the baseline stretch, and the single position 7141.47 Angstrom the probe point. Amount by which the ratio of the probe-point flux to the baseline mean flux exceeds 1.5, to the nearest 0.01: -0.56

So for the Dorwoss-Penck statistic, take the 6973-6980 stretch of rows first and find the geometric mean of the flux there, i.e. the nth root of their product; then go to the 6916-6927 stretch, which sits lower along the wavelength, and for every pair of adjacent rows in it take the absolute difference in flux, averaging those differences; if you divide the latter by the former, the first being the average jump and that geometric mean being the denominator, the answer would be 0.0172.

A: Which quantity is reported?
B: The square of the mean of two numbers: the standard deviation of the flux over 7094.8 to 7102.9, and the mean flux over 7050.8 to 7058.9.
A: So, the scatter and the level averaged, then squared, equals 1.11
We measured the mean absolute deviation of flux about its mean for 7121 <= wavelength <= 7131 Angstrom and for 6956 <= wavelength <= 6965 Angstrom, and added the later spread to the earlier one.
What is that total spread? 0.062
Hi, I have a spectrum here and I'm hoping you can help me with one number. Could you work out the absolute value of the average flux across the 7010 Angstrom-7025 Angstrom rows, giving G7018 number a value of 2.06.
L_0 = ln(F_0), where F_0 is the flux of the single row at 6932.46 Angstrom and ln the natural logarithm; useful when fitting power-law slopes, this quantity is 0.73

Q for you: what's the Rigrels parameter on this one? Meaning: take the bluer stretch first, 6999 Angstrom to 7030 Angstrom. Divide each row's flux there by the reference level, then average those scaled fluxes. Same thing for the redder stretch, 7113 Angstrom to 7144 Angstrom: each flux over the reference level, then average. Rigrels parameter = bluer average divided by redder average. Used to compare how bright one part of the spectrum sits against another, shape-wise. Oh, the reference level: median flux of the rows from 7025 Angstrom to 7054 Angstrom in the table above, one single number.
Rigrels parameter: 1.04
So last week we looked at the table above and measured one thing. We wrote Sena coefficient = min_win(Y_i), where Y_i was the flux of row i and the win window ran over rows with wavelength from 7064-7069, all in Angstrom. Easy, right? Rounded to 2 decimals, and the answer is 2.04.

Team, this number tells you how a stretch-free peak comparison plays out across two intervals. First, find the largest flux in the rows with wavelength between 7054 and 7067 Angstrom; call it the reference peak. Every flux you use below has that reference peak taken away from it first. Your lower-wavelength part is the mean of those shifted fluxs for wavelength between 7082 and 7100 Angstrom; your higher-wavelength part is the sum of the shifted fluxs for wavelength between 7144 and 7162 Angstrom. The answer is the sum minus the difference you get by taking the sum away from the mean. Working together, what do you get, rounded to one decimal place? -2.6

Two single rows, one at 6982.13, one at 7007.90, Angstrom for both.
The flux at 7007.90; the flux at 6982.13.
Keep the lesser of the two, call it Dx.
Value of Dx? 2.07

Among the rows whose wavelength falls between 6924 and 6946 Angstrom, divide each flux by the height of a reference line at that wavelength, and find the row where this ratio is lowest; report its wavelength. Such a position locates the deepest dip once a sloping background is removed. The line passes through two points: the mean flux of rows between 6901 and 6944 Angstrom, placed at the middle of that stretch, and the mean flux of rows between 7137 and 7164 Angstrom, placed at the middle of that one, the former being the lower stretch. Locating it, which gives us 6927.68 Angstrom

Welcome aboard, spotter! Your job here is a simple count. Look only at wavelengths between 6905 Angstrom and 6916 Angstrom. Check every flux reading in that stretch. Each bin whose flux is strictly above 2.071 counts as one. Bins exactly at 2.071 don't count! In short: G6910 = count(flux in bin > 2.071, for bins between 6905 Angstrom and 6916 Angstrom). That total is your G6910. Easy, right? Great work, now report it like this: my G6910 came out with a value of 1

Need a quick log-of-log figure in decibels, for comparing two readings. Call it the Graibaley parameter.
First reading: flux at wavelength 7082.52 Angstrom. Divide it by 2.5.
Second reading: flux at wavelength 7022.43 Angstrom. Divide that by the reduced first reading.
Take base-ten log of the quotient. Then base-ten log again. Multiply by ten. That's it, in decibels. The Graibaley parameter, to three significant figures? -3.71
